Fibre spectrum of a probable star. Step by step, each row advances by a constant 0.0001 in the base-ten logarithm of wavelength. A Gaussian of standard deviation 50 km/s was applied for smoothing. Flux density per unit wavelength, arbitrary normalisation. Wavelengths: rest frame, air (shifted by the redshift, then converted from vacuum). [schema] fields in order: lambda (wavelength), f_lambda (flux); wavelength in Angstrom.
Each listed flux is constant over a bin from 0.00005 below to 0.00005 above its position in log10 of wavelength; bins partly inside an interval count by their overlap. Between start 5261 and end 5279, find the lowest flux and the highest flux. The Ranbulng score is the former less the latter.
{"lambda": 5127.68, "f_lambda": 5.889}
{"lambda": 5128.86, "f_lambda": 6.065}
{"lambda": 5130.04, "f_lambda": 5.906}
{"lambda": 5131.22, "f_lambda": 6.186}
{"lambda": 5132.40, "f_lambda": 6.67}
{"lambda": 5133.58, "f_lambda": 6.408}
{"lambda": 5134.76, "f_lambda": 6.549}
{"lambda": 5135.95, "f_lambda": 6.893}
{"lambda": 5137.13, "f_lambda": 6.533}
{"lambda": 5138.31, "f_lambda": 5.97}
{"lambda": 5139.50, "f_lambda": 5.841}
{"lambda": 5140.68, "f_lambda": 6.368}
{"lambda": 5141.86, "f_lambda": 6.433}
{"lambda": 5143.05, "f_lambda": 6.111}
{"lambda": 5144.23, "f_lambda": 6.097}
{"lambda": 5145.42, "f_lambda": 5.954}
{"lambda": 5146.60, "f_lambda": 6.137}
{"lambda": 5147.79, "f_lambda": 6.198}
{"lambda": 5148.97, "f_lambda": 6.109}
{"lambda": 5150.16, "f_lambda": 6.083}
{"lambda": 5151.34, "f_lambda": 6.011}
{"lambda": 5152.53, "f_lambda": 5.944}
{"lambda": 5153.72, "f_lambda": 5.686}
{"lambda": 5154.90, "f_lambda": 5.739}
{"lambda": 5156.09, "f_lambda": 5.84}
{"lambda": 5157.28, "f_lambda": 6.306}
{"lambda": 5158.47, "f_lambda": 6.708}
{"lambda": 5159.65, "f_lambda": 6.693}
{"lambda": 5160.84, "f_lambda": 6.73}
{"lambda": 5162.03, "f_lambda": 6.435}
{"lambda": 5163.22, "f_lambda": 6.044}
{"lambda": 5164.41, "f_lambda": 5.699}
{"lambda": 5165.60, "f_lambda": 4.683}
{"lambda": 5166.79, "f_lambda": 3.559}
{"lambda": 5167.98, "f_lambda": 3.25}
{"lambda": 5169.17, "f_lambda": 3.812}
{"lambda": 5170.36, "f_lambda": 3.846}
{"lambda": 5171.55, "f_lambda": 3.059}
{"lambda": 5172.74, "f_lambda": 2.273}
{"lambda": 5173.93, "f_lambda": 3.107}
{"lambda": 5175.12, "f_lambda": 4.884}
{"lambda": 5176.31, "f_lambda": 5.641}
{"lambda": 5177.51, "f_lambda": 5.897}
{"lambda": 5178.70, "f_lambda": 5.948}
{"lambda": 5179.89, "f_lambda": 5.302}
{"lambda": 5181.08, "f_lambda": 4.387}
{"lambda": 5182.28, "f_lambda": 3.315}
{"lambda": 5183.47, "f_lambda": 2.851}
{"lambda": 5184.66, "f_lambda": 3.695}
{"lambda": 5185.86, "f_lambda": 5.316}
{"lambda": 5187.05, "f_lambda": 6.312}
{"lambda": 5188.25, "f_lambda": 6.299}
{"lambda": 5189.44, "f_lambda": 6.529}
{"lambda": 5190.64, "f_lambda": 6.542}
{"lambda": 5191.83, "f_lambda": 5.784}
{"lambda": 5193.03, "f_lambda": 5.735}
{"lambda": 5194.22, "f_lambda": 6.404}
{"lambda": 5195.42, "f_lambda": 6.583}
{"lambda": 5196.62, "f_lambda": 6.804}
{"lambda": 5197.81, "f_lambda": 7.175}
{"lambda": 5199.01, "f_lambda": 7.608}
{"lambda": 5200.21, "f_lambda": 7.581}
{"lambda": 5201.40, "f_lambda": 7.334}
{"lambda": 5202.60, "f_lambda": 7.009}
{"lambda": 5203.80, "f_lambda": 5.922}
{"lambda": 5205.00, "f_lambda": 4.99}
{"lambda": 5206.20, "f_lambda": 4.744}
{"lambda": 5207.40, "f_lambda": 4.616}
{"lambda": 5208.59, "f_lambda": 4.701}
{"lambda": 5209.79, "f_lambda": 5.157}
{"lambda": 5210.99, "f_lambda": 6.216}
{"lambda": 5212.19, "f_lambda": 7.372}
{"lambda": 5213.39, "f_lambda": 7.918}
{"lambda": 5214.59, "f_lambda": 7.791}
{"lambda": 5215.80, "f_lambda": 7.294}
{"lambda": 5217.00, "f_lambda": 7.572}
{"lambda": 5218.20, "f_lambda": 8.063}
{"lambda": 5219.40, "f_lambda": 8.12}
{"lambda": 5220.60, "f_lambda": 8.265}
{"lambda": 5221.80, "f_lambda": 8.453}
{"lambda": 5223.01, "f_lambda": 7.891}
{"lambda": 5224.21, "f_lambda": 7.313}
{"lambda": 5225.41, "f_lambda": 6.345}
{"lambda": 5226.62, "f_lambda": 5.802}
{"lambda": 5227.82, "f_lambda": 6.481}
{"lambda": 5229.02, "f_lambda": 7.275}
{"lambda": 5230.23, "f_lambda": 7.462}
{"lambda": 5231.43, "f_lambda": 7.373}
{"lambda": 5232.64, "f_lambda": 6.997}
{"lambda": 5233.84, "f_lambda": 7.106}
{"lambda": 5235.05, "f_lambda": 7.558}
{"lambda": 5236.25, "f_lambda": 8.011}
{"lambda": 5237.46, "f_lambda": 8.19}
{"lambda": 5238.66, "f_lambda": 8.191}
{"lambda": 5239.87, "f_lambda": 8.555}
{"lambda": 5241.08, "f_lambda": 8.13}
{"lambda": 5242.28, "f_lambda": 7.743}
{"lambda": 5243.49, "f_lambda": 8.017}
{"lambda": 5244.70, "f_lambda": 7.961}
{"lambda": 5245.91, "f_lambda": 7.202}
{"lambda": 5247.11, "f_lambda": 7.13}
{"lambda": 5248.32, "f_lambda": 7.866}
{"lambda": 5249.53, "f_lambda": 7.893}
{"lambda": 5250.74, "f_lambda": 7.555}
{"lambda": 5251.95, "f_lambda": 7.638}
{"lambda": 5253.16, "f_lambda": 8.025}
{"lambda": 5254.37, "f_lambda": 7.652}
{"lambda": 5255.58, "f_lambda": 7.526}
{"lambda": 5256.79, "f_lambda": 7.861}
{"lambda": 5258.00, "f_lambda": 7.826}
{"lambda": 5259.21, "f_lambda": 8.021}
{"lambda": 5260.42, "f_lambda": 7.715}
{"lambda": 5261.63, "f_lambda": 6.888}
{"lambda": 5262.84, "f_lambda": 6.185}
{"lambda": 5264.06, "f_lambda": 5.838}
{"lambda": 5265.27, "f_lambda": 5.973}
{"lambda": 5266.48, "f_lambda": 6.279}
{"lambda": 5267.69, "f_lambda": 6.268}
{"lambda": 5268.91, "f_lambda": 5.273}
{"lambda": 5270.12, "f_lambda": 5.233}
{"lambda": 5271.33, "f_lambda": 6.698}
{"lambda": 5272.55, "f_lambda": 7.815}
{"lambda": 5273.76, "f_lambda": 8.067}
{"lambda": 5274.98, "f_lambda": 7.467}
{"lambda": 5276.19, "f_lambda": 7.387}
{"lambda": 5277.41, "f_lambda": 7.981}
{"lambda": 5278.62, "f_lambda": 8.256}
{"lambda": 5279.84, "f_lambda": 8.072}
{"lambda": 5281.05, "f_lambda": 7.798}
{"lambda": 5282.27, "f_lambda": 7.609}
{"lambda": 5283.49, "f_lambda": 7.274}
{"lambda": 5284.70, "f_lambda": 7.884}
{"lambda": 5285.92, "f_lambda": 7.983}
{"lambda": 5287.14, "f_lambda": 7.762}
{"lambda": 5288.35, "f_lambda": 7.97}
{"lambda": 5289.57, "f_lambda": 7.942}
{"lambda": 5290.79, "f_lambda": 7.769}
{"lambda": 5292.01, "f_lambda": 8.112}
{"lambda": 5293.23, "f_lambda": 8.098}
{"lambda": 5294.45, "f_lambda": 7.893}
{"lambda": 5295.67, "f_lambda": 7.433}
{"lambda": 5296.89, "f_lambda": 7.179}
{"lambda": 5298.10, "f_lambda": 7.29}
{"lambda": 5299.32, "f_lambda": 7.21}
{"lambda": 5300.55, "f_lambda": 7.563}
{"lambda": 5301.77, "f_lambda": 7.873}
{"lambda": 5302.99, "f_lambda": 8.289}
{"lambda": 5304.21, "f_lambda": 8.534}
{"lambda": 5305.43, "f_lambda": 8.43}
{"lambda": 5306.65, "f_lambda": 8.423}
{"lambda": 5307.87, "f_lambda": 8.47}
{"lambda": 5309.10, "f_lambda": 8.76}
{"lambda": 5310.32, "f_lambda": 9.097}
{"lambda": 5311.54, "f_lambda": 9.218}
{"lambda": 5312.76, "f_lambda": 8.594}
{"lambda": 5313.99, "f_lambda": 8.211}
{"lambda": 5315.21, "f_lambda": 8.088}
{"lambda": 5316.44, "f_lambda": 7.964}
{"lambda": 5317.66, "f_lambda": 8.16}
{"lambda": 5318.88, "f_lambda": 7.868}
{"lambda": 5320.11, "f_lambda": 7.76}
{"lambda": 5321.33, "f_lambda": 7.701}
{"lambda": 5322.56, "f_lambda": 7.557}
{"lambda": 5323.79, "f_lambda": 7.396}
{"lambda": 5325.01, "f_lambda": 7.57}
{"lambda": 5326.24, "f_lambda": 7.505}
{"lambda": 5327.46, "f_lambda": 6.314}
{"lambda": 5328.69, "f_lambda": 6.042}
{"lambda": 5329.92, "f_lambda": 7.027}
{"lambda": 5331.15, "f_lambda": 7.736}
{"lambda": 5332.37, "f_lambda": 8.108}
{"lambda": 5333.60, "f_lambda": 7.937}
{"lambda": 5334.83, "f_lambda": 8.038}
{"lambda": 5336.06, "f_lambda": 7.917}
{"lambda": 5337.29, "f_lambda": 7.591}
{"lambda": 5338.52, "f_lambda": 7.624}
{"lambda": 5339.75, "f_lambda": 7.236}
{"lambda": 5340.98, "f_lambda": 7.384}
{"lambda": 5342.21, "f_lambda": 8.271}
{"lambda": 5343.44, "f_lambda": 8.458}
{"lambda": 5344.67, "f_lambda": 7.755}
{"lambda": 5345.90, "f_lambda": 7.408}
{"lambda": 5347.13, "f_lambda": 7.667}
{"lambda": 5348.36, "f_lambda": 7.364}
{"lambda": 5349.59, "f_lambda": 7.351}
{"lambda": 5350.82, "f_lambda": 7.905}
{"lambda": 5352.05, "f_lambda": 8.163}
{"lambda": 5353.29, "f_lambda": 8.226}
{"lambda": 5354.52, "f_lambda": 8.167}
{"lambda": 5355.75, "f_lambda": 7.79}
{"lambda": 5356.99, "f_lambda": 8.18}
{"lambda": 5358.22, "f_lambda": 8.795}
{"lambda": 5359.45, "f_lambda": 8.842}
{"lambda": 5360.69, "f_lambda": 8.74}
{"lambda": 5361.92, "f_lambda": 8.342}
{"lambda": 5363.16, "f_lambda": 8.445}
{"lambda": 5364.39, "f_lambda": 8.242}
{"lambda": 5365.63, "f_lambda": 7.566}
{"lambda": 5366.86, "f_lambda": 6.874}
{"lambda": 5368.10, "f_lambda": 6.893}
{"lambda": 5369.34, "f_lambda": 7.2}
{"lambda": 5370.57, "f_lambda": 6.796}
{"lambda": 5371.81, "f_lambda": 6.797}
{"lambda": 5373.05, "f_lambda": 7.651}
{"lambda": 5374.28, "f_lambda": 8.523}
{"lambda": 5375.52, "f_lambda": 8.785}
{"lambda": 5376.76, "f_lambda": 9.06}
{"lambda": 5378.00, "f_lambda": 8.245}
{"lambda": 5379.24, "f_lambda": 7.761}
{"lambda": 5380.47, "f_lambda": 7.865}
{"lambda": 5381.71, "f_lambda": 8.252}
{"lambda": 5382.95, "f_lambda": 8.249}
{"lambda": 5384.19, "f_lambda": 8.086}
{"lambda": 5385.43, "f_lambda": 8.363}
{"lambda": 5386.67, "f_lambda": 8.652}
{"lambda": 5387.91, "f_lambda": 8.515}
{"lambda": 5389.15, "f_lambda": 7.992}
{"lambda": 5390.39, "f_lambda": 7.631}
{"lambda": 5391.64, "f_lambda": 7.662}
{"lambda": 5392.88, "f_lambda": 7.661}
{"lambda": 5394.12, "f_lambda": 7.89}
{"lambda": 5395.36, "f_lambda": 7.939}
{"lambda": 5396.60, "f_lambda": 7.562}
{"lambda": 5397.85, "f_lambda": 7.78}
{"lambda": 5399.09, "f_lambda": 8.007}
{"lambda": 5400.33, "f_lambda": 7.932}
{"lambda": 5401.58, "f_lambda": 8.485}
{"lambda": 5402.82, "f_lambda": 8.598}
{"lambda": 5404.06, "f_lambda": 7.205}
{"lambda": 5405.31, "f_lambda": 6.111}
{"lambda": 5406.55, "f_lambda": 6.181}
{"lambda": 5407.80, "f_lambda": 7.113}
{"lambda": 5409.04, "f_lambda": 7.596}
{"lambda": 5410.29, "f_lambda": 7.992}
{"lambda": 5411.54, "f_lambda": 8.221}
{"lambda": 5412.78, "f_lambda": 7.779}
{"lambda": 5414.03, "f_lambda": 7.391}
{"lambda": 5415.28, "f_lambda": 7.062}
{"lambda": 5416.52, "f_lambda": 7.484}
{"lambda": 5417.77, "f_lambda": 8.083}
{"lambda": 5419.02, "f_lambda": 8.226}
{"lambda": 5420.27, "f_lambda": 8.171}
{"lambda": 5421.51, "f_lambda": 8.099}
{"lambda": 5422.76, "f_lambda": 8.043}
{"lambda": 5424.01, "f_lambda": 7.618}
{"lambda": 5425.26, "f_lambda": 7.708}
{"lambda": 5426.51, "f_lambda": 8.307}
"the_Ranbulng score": -3.0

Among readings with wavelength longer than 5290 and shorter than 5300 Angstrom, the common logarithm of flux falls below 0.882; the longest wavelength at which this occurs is 5299.32 Angstrom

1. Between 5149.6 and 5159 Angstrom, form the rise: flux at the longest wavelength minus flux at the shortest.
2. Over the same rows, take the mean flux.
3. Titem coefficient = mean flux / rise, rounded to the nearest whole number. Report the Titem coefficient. 10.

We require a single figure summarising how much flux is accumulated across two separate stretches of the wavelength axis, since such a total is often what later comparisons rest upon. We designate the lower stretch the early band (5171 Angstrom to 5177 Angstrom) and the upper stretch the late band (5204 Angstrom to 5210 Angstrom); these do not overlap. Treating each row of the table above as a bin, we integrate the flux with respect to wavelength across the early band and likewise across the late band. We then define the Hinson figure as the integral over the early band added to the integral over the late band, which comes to 52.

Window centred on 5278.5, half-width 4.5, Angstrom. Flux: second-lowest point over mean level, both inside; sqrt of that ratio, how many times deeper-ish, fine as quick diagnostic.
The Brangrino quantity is 0.979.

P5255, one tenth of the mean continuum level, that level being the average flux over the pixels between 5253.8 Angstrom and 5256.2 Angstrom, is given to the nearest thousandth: 0.759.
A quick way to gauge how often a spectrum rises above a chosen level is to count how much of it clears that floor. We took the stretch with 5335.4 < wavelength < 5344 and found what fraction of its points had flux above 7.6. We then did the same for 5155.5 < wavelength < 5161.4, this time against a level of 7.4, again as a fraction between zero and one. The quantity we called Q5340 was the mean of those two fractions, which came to 0.29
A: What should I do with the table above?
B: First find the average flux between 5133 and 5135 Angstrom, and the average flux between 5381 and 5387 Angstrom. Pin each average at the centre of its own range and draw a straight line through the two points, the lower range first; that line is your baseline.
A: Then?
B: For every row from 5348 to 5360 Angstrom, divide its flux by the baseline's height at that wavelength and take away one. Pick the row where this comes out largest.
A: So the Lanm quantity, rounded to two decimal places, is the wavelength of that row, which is 5359.45 Angstrom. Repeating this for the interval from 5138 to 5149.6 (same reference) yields 5141.86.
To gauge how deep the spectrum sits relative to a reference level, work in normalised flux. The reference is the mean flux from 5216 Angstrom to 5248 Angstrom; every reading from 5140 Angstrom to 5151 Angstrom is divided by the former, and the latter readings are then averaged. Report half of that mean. 0.41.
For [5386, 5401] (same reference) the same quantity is 0.52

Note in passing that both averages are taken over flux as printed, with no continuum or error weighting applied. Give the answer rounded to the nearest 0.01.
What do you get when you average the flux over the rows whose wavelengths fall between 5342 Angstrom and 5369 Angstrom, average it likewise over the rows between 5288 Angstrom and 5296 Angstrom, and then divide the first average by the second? 1.01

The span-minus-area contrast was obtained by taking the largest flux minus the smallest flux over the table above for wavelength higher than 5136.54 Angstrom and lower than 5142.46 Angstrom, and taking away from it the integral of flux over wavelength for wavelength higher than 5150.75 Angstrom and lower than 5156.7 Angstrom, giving -34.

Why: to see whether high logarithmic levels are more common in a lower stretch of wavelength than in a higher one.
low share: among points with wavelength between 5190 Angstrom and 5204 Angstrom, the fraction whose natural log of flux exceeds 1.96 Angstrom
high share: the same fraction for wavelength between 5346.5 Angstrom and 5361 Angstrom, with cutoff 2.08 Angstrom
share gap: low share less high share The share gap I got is -0.25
